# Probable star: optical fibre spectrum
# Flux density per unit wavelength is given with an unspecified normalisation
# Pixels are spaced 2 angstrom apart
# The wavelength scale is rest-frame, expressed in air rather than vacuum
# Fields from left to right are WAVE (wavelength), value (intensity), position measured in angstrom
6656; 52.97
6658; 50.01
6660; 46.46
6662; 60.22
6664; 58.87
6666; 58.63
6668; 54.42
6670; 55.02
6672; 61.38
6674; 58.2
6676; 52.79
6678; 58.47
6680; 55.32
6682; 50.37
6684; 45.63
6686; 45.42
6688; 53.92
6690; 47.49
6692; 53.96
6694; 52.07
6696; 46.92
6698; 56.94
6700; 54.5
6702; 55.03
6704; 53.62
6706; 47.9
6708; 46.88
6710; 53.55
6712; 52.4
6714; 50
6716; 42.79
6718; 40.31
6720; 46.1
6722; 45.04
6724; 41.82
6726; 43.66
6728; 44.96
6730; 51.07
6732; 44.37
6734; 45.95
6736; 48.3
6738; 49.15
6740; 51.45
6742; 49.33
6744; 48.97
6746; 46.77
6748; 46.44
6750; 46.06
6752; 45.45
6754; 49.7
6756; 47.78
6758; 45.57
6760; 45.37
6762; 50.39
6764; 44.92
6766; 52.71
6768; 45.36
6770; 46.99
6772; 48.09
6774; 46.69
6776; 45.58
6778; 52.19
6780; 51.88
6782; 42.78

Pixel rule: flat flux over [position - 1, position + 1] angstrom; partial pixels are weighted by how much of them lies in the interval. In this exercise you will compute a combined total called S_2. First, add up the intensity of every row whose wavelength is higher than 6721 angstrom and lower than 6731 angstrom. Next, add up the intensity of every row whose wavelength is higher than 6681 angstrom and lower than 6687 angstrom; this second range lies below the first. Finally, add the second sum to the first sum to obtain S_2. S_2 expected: 368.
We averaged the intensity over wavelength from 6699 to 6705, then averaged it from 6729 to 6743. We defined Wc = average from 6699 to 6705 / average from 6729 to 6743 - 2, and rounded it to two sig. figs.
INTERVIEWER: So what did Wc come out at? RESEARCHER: -0.88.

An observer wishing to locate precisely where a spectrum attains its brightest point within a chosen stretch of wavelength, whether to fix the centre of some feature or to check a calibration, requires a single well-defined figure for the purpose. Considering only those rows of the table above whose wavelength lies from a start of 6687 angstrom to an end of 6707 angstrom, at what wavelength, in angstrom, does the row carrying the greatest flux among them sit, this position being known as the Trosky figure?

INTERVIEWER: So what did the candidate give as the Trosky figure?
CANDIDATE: 6698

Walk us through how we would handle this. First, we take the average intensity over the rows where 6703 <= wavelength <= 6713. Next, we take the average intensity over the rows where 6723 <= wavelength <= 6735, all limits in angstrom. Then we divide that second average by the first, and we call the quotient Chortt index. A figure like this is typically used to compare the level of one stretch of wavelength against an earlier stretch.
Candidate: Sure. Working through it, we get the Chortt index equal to 0.89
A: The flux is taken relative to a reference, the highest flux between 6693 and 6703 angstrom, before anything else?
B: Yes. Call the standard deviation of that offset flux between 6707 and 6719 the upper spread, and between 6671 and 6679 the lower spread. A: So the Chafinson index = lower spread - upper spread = -1.7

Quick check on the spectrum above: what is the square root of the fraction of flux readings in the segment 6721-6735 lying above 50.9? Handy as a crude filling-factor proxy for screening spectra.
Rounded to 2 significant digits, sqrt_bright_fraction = 0.38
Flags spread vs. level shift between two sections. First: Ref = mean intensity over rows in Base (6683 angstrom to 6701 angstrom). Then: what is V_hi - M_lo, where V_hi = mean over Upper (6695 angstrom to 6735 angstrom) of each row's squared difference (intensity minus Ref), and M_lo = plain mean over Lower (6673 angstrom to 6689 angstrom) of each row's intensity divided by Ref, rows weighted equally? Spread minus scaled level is 28.1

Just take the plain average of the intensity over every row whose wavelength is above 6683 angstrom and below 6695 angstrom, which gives 50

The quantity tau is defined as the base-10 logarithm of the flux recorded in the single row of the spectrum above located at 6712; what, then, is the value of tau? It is 1.72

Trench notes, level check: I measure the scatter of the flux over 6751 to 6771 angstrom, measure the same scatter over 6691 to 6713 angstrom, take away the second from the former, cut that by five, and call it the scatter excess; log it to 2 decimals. -0.15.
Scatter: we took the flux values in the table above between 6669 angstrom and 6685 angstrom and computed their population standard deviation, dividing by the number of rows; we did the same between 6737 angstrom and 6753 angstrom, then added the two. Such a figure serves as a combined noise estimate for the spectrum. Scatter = 6.6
